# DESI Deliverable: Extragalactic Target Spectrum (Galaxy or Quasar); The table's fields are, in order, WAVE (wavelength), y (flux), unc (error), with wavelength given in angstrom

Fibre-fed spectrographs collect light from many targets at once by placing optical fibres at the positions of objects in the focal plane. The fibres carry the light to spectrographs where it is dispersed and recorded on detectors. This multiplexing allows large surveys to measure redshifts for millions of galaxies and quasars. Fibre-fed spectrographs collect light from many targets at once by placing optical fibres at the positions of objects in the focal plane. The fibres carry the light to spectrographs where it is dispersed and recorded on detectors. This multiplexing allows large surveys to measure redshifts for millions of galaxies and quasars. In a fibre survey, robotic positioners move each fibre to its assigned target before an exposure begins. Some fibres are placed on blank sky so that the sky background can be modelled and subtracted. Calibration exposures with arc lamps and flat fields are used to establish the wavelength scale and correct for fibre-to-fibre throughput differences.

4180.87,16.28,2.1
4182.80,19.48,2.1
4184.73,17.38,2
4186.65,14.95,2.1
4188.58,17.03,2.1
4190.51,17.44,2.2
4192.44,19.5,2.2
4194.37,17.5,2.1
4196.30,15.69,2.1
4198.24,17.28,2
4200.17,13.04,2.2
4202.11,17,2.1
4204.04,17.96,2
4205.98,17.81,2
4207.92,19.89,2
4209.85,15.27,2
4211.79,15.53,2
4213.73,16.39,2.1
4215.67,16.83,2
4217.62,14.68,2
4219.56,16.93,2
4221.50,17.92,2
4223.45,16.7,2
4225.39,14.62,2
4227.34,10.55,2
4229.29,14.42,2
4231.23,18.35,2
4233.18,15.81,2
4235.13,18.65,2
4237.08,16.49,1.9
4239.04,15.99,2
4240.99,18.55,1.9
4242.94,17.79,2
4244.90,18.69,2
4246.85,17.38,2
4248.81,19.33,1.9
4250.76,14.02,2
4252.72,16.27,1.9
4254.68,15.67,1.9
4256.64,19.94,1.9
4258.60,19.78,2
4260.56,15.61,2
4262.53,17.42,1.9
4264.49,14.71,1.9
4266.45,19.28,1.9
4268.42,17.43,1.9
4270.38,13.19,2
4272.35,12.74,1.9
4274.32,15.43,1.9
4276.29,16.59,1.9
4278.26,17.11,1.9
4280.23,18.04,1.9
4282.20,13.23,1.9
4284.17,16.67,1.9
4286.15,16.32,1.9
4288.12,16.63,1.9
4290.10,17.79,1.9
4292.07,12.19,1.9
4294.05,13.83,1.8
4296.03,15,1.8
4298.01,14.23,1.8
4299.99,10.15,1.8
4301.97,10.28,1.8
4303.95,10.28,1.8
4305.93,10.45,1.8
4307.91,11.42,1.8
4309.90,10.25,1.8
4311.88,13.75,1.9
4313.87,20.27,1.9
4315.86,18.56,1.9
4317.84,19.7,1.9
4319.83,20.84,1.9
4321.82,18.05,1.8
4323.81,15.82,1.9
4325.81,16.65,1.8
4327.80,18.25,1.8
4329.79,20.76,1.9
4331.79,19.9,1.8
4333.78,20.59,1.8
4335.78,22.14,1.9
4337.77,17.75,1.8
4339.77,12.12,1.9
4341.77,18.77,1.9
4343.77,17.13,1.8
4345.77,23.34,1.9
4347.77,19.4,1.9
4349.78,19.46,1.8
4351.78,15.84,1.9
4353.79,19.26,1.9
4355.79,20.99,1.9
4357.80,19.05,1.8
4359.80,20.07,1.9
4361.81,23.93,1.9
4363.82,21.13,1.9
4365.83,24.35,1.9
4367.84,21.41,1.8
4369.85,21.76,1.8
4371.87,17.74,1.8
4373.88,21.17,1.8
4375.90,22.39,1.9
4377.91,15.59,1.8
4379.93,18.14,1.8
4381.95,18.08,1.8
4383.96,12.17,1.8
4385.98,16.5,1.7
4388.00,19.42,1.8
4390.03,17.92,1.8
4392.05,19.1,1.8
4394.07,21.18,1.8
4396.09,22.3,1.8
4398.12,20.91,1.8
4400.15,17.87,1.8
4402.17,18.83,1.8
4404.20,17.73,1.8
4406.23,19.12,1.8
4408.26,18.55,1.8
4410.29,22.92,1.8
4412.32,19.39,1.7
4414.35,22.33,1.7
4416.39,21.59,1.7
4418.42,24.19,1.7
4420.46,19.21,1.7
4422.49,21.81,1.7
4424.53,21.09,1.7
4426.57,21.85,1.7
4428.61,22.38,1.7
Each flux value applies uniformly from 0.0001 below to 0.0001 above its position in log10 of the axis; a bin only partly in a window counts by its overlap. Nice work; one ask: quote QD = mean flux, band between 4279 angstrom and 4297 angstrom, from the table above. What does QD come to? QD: 15.5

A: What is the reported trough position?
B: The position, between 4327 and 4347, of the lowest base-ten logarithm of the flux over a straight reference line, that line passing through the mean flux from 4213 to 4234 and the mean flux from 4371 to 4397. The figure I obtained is 4339.77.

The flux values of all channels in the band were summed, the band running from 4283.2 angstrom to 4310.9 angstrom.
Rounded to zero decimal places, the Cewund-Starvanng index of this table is 185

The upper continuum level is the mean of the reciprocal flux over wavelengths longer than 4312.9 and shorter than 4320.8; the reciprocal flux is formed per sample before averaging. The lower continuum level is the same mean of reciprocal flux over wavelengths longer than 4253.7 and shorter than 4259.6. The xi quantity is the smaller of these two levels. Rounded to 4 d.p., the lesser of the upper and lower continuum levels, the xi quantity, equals 0.0505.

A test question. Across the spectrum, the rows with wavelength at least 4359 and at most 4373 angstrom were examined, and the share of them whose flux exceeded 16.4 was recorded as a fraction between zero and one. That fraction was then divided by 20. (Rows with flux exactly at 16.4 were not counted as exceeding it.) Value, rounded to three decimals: 0.050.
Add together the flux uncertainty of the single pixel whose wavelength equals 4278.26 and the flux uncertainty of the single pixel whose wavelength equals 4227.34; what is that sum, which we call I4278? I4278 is 3.90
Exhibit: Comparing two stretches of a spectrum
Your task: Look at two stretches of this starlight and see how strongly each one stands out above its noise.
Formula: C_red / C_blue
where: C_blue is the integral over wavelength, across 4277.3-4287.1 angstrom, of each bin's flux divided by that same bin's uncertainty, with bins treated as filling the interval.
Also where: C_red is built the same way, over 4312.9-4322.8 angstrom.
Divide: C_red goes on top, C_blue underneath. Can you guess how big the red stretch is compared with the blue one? 1.2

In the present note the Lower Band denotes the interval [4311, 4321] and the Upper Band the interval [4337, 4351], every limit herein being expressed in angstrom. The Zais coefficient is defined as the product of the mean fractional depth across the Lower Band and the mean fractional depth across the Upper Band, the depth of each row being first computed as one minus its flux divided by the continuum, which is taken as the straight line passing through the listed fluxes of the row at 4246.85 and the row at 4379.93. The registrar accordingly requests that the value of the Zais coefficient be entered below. 0.001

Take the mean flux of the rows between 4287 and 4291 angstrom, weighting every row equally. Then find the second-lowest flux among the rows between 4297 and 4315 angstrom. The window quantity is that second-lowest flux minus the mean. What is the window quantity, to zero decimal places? -7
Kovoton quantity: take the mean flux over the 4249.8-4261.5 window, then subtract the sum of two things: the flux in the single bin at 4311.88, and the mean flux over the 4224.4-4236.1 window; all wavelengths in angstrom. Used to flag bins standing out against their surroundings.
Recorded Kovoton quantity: -12.3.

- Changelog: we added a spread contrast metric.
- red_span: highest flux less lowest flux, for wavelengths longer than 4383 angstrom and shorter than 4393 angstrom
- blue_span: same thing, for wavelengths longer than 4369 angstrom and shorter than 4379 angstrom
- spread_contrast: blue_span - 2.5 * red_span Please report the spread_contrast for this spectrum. -11.3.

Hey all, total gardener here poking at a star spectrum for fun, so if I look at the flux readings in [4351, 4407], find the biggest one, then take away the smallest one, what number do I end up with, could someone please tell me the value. 12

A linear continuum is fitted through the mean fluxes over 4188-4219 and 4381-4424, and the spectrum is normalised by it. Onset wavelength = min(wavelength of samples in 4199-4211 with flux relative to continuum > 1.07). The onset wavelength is 4207.92 angstrom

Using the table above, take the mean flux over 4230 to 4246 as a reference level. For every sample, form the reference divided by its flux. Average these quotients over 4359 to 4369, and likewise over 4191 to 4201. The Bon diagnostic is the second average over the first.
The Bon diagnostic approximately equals 1.35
